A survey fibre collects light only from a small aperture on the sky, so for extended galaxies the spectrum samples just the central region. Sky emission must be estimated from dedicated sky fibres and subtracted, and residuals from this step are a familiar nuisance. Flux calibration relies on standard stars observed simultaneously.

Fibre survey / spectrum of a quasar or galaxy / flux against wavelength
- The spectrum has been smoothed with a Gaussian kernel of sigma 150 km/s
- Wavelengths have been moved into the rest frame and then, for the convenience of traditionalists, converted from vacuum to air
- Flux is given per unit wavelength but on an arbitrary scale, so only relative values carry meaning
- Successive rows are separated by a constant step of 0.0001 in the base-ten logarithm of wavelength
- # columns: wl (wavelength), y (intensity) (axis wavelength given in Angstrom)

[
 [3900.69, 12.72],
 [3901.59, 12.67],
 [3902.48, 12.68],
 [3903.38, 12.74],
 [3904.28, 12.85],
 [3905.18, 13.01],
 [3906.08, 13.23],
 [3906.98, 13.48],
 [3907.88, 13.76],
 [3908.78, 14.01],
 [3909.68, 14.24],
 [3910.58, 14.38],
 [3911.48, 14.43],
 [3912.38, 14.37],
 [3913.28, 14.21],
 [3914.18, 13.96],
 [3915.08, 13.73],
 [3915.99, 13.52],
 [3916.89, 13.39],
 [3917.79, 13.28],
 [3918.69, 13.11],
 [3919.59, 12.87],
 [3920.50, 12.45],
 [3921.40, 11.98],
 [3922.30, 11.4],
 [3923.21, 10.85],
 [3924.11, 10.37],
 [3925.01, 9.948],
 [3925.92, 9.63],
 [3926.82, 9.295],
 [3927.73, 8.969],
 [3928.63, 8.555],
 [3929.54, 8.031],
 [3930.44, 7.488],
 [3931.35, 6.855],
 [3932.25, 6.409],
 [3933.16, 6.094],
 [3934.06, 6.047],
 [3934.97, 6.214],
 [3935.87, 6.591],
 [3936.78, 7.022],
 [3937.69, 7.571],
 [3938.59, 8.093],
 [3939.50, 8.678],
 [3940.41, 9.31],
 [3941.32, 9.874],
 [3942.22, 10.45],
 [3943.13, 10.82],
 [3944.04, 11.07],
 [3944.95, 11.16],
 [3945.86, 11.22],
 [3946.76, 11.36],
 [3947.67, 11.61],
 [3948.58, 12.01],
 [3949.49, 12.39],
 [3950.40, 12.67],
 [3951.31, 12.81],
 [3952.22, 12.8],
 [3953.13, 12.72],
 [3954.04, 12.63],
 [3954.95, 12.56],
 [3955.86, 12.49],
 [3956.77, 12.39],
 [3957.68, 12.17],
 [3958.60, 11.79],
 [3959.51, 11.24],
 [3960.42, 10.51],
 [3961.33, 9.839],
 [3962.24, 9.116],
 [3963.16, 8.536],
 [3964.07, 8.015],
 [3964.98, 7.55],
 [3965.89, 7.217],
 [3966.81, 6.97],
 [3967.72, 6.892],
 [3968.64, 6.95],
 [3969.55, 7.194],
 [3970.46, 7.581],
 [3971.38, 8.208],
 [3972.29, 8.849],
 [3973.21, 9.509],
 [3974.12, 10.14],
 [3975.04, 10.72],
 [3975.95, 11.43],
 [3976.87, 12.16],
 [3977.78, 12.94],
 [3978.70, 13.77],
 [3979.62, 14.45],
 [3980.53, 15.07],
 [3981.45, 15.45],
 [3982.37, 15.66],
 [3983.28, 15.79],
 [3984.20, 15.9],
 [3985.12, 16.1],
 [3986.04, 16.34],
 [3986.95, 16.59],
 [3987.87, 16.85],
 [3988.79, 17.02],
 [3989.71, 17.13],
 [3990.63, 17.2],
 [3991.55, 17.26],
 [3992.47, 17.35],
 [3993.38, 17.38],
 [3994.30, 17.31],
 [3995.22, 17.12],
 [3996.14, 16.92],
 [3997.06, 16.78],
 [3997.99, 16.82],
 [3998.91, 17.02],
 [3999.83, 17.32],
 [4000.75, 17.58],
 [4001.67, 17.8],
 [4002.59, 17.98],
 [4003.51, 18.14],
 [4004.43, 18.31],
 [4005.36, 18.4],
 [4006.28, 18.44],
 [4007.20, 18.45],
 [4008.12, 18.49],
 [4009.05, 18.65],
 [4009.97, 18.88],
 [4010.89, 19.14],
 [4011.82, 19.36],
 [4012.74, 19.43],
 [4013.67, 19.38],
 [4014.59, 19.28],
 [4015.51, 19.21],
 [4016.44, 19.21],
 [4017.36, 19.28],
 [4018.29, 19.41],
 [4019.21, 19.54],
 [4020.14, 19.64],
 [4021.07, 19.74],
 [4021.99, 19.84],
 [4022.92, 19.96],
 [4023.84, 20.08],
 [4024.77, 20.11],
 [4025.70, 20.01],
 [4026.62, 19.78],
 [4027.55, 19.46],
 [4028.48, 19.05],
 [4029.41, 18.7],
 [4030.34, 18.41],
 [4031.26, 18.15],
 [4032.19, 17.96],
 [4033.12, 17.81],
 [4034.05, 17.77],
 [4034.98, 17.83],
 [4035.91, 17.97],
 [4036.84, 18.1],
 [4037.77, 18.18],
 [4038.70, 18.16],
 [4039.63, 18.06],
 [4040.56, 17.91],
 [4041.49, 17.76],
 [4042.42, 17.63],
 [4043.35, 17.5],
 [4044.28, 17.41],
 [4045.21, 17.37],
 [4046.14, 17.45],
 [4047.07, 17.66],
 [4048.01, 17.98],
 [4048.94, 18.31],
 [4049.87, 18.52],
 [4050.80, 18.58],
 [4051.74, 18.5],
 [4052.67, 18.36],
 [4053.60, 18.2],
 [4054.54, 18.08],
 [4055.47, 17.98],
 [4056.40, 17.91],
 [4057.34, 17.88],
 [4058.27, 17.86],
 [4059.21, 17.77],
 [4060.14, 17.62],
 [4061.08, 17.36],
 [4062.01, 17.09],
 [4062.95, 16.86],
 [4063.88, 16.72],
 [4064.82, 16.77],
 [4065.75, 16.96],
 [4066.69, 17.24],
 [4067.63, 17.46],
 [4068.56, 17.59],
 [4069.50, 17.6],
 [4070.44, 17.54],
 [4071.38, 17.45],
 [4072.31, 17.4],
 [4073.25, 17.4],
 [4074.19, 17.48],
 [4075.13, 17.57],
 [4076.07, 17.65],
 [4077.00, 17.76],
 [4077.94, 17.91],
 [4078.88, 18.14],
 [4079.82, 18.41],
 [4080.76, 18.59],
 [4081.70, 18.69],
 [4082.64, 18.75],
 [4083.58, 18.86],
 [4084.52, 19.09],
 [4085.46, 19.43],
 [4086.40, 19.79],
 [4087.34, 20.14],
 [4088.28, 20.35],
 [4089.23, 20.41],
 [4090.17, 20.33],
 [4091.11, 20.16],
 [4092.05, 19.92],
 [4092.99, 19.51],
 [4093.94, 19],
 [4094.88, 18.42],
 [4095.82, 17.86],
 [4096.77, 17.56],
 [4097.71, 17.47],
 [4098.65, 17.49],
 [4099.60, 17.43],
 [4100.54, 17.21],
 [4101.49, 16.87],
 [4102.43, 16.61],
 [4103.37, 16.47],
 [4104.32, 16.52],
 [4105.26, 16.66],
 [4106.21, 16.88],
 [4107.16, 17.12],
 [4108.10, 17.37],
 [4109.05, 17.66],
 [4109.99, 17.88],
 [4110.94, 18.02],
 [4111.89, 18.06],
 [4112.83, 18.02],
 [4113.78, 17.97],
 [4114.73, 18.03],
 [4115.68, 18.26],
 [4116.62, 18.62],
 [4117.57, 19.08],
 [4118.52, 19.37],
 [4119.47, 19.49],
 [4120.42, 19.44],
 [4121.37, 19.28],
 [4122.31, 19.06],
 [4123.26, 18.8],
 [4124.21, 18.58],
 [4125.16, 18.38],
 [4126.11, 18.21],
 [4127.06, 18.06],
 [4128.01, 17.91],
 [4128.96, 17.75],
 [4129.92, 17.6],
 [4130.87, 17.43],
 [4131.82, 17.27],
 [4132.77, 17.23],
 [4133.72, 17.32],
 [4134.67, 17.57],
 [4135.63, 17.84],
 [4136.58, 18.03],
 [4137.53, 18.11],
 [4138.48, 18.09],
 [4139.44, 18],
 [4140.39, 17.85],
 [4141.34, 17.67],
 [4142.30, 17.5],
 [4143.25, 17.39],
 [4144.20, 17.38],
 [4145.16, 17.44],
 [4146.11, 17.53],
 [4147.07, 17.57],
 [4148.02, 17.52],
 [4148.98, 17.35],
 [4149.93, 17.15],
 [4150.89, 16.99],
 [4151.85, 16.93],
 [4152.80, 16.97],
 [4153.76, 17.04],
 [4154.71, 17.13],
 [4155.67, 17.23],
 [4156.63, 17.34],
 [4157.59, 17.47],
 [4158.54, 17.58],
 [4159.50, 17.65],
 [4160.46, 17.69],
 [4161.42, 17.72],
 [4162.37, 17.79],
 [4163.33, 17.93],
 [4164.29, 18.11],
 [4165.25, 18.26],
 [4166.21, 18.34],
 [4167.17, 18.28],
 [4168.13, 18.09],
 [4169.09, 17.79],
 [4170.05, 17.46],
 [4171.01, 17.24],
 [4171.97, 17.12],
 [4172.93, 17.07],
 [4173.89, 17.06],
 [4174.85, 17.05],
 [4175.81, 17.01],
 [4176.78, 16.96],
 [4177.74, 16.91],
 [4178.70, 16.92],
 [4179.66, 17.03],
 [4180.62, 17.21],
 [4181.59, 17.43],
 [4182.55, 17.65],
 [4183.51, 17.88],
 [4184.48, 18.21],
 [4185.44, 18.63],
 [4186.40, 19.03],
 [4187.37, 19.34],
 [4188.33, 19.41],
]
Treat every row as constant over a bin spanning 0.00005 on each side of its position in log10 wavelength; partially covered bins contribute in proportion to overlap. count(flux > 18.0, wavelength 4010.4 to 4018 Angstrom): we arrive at 8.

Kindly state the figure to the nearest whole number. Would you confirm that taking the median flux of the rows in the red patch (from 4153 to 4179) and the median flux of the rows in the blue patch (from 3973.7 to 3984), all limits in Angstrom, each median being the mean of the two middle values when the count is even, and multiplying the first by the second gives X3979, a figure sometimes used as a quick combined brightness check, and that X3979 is 240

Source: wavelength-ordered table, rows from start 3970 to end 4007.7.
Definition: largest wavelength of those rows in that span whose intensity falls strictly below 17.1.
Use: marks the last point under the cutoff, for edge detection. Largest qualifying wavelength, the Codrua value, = 3998.91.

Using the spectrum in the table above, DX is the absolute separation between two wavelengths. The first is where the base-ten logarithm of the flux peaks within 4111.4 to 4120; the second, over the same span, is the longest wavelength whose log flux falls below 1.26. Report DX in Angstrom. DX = 4.7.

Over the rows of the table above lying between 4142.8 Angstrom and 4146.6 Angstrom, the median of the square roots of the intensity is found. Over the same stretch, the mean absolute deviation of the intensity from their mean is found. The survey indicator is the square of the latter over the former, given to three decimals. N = 0.001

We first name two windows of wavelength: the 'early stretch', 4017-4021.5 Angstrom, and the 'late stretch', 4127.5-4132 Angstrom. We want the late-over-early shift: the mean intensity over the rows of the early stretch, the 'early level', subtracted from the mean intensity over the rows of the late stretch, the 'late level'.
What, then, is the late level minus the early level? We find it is -1.9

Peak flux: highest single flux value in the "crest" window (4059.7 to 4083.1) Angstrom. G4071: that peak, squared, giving 352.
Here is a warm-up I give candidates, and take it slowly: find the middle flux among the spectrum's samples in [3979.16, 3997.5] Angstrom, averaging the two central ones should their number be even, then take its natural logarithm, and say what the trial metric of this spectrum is 2.82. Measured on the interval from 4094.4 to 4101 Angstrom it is 2.86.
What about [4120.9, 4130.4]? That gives 2.91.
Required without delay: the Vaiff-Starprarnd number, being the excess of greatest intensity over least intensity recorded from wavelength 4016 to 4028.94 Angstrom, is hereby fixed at 1.1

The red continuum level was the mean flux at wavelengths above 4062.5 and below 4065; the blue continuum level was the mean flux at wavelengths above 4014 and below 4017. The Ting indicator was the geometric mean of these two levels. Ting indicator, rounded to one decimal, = 18.0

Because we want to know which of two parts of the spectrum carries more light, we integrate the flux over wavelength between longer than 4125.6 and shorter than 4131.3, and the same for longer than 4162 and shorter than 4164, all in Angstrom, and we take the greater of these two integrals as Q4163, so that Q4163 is 102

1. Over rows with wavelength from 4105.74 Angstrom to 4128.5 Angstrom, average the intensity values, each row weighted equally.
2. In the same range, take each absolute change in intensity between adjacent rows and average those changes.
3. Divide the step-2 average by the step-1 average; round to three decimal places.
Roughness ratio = 0.010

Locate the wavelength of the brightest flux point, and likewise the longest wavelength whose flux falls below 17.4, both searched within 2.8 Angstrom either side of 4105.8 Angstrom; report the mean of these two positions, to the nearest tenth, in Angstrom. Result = 4108.1 Angstrom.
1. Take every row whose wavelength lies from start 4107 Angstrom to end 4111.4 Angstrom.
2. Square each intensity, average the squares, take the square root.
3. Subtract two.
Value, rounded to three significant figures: 15.6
